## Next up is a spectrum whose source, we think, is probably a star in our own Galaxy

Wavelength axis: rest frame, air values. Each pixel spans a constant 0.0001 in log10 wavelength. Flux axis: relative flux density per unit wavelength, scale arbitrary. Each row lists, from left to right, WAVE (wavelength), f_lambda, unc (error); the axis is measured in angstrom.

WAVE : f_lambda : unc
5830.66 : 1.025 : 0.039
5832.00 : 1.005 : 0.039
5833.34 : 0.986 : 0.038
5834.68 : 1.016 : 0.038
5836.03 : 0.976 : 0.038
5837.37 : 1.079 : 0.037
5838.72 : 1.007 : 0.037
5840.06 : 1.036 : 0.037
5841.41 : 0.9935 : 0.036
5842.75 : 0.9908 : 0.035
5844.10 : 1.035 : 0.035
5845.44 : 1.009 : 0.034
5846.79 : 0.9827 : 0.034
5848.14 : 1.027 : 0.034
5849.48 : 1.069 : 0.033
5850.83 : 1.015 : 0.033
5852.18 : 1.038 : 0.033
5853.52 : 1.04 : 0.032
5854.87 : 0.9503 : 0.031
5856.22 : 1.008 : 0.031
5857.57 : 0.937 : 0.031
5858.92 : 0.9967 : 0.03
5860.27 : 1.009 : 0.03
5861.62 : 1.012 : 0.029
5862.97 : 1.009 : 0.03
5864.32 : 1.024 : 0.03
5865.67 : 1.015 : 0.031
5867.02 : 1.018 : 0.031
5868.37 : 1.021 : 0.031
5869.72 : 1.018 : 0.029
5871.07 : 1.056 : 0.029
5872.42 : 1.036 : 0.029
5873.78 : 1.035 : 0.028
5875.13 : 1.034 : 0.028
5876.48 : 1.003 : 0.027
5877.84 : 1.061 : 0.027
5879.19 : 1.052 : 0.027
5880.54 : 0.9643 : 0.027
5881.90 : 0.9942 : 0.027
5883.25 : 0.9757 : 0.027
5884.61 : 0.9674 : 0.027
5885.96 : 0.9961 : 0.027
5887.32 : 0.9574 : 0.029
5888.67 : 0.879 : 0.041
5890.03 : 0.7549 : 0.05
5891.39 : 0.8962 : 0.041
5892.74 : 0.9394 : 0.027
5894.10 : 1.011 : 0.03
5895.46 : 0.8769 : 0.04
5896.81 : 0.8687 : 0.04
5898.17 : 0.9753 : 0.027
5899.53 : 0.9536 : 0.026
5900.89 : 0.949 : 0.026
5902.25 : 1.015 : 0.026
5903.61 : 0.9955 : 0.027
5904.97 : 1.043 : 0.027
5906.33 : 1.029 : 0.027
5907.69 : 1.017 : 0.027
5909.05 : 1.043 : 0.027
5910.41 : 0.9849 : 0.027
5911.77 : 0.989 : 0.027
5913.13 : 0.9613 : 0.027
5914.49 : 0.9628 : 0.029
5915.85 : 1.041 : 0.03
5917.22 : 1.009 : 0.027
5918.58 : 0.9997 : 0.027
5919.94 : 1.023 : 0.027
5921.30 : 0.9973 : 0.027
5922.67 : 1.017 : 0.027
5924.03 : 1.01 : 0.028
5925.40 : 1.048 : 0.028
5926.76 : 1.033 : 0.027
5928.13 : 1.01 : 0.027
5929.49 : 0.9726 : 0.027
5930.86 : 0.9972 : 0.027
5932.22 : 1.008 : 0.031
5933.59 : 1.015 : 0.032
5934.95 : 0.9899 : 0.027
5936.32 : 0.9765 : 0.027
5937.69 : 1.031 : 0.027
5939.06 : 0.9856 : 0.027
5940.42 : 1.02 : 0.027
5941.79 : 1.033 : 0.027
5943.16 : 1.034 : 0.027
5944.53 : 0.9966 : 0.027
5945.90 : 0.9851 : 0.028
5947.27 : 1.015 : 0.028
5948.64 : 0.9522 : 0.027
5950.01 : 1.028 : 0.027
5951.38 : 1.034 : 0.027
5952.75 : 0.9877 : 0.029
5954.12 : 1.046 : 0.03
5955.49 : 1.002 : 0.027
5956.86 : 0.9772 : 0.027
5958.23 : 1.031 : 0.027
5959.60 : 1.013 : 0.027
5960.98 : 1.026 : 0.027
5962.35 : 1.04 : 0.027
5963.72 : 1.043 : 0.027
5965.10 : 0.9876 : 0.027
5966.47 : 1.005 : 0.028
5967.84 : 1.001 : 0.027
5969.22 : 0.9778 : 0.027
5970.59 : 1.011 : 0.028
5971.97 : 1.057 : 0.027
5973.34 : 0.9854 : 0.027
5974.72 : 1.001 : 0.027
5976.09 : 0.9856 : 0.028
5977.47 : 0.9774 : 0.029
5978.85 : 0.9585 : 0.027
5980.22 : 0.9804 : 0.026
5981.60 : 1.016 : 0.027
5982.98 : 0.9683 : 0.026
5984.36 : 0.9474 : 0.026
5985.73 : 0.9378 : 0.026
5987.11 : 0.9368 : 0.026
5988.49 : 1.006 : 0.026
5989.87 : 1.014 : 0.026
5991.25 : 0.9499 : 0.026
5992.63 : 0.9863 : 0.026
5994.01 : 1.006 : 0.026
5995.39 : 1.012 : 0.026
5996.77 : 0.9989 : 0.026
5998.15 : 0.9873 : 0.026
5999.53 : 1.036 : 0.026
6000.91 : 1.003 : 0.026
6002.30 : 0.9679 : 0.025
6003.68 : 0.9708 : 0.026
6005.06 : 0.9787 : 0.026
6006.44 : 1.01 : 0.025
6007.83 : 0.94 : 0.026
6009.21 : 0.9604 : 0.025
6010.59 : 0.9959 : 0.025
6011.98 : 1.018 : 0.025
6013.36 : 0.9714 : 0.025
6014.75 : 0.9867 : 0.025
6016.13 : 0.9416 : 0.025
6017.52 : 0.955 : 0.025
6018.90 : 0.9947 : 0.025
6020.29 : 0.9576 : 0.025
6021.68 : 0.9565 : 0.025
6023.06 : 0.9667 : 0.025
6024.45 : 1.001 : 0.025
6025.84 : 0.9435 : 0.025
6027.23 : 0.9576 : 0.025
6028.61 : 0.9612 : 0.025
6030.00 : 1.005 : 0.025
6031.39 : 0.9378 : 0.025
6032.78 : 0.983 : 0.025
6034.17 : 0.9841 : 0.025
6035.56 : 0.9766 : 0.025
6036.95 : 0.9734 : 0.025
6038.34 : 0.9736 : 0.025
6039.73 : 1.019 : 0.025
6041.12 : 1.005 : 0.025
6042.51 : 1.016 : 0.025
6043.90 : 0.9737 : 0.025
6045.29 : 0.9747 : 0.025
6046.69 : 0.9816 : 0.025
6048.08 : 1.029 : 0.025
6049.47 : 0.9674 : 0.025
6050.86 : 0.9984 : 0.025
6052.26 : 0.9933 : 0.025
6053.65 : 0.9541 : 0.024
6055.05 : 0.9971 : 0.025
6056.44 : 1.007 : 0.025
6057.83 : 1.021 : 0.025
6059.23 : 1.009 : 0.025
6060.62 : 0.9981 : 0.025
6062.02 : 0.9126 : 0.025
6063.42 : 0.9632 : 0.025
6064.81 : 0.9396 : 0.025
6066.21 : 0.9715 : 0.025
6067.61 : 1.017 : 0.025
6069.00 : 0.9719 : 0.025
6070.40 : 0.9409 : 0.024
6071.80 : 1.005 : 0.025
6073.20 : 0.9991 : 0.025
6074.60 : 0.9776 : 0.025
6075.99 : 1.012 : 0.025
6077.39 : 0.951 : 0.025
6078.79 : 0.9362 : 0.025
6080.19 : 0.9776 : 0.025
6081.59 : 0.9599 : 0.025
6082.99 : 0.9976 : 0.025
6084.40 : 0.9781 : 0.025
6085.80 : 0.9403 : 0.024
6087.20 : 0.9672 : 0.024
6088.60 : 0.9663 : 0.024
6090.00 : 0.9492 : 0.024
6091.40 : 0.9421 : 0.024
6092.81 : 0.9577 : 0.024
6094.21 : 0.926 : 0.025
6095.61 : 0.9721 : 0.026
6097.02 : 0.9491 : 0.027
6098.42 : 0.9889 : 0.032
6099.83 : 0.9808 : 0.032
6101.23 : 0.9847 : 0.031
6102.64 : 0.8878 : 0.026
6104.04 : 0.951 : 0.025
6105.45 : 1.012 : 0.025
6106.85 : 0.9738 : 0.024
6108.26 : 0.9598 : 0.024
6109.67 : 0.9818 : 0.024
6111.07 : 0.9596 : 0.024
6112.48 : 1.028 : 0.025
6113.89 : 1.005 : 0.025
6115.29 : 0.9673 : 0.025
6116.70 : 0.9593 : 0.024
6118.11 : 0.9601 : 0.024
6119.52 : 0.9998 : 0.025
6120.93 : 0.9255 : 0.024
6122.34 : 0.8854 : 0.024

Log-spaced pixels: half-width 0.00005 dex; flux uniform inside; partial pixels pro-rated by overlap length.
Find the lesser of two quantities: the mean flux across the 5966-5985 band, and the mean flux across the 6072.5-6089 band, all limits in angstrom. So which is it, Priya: 0.972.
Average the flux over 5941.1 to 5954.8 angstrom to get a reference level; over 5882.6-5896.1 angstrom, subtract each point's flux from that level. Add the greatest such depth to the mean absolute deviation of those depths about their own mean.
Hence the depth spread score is 0.315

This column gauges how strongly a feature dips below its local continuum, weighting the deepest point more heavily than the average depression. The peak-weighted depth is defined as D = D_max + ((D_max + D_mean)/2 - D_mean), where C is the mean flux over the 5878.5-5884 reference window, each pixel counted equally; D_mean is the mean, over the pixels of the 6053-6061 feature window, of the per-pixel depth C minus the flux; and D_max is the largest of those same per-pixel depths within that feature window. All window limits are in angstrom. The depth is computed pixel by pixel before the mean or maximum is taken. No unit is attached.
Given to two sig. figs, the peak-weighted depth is 0.064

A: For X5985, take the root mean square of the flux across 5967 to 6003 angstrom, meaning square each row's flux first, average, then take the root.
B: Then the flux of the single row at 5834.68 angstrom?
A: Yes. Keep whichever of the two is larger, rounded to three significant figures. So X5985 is 1.02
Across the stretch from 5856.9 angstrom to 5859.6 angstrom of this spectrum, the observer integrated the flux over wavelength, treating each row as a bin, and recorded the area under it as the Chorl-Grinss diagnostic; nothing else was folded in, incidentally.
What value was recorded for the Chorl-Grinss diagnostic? 2.61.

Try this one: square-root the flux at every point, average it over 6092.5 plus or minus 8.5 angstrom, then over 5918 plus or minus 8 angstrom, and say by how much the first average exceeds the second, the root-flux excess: -0.022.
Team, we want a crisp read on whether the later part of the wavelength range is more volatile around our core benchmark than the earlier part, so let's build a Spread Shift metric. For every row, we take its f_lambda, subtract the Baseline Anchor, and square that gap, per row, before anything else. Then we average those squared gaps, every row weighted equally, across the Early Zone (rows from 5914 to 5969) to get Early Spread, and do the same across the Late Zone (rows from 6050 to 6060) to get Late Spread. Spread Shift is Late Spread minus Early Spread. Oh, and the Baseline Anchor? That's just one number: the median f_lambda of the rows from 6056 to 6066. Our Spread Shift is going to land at -0.0003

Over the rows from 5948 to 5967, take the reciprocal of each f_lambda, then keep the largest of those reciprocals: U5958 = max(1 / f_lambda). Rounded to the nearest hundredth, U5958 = 1.05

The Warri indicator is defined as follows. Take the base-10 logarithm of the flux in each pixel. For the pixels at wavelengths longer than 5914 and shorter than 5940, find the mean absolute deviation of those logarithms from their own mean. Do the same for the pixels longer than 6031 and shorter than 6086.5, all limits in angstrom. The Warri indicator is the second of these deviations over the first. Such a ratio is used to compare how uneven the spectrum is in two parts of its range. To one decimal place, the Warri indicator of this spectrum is 1.2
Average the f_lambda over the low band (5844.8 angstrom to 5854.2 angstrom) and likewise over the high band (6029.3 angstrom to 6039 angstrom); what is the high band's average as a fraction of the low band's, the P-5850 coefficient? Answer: 0.95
